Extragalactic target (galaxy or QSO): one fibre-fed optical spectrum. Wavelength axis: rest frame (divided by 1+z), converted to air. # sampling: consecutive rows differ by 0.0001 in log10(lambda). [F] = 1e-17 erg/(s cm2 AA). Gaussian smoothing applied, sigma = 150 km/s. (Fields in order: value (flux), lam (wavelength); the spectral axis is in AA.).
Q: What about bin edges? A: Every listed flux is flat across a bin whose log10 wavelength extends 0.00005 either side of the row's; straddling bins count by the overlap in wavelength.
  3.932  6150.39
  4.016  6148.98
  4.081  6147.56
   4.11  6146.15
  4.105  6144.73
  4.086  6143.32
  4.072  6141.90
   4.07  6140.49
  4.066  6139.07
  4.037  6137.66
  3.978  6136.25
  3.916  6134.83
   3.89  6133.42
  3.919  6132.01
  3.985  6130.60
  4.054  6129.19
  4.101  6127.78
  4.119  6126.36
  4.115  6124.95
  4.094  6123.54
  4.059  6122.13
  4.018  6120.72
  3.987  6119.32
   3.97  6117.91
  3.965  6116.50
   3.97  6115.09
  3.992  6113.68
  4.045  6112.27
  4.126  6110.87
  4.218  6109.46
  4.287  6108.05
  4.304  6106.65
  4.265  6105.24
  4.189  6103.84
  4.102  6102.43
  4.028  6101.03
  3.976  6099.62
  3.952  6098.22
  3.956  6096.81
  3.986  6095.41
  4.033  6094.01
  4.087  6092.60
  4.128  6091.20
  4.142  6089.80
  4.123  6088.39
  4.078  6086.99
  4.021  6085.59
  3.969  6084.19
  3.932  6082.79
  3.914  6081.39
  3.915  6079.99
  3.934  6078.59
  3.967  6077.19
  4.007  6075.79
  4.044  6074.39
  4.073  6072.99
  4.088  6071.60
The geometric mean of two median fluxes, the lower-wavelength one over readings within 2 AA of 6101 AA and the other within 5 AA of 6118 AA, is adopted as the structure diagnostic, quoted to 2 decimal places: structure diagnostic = 4.01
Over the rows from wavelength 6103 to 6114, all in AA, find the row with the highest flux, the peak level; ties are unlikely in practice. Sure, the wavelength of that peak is 6106.65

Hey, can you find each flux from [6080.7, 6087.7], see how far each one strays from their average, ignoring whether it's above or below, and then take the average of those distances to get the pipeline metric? 0.053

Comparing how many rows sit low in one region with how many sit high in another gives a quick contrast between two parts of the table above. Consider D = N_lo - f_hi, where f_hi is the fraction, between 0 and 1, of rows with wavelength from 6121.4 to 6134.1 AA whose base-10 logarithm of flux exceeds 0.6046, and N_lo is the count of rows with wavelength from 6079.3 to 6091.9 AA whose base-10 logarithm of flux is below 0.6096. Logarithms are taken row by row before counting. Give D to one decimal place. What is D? 4.3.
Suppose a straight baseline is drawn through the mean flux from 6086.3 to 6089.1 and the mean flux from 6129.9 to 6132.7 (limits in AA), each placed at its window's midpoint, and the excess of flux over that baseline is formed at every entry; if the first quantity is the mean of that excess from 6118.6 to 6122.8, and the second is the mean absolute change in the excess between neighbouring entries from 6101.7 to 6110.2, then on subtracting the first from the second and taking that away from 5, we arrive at 4.97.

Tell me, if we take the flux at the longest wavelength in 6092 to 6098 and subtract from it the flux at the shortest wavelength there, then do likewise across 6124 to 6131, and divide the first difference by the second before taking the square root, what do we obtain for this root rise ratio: 1.0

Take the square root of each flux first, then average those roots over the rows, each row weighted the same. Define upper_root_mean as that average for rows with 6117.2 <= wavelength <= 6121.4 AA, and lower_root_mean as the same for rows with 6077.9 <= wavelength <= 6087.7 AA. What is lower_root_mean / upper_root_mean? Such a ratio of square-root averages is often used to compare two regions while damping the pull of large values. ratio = 1.00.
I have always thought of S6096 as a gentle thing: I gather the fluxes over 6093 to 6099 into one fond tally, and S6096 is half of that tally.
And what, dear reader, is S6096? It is 7.96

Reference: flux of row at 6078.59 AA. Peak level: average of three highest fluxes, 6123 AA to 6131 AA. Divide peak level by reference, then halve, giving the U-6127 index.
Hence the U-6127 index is 0.523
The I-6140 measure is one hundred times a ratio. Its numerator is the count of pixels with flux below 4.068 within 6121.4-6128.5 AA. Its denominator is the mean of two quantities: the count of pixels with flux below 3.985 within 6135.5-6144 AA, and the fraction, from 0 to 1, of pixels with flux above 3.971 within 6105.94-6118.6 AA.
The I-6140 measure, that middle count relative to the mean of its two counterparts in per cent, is 120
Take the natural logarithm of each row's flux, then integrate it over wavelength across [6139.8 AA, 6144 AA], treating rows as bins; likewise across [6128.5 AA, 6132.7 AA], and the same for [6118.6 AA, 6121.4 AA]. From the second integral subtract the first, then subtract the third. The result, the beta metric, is -4.0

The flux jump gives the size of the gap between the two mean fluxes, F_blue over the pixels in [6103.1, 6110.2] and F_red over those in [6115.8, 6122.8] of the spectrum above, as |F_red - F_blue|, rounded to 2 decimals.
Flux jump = 0.25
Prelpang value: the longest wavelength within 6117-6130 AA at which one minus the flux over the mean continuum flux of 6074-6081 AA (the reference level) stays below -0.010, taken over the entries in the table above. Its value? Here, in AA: 6129.19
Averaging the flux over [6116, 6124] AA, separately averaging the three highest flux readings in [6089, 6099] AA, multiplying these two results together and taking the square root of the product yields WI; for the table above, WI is 4.07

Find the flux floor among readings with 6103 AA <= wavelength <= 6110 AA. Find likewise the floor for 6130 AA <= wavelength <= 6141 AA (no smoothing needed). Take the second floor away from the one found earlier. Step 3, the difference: 0.30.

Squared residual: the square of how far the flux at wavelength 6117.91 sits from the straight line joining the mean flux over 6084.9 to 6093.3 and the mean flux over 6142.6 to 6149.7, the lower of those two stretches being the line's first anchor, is 0.014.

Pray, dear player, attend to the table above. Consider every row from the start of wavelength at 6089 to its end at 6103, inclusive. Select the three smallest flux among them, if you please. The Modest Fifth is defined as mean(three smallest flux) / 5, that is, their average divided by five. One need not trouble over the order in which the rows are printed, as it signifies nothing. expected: 0.7923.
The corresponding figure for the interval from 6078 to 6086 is 0.7841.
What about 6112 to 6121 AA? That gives 0.7937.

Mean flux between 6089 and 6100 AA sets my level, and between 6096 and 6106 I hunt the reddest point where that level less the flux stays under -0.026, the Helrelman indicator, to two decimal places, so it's 6105.24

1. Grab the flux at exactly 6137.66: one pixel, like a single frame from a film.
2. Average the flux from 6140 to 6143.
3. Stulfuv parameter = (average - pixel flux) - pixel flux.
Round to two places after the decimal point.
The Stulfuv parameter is -4.00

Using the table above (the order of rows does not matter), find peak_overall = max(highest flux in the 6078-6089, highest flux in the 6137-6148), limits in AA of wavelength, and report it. 4.12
